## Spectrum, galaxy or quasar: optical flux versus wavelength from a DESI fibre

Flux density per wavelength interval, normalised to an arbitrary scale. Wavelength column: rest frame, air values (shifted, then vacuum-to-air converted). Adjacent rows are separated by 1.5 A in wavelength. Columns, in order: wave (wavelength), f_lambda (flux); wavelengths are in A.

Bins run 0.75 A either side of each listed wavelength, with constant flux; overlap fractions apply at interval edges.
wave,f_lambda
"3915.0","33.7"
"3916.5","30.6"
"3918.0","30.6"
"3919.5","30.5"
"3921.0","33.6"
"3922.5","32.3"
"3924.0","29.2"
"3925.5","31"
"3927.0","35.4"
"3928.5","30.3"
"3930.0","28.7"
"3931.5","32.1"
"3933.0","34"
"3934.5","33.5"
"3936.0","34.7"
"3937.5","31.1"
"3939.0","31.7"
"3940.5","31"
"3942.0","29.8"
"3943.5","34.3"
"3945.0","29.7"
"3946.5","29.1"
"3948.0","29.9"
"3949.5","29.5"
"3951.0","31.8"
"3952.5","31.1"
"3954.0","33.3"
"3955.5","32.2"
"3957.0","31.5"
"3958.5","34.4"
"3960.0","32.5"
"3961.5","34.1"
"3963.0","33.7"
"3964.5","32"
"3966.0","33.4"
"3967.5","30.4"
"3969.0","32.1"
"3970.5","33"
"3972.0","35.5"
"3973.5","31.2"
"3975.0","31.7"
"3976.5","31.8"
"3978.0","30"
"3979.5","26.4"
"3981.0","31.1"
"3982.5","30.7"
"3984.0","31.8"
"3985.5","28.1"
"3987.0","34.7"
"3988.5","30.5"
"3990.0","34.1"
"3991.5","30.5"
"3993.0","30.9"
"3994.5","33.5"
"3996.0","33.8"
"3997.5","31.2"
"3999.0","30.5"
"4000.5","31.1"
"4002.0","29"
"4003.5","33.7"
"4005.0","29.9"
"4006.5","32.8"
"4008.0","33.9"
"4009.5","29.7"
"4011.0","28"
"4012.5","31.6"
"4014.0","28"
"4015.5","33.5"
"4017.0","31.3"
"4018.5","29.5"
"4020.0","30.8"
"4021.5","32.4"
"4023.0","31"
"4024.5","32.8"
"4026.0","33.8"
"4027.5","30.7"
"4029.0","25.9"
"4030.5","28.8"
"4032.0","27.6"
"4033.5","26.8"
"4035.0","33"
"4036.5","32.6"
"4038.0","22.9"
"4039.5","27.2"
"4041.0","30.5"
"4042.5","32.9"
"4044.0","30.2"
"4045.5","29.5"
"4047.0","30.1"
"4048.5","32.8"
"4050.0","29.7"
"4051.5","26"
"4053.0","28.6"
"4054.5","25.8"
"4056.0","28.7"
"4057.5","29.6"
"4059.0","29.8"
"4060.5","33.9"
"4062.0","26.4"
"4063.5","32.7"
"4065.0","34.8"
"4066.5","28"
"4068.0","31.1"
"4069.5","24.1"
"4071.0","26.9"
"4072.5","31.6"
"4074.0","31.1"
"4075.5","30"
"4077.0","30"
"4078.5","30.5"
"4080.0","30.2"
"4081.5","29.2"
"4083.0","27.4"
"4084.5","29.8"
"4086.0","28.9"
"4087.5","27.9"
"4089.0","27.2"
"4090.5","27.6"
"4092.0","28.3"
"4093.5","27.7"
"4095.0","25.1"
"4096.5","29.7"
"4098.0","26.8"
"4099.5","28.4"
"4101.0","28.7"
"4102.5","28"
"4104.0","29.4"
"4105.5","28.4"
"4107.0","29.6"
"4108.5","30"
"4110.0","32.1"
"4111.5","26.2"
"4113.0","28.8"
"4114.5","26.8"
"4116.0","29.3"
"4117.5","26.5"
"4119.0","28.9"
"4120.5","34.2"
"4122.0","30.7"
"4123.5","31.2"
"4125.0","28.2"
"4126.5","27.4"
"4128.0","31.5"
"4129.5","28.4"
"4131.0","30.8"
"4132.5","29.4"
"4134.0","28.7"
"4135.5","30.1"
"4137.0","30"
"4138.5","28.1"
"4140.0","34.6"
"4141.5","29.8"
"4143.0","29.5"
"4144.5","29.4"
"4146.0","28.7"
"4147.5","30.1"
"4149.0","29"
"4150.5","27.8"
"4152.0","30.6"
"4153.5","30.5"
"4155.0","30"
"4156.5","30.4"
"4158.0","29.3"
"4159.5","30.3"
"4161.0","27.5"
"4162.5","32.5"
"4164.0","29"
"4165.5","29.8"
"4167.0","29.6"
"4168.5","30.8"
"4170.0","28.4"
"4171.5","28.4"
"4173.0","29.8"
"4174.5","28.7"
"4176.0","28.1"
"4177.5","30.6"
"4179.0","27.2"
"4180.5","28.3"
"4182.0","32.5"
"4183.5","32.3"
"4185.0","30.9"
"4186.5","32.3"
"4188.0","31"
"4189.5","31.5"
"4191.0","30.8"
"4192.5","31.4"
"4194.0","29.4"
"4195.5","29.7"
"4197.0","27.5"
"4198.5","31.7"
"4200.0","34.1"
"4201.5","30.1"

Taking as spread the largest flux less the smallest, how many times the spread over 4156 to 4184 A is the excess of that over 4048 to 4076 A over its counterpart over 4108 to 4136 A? 0.5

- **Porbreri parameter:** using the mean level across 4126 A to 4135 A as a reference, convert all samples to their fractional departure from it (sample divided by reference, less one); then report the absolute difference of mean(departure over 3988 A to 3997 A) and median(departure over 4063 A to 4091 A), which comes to 0.08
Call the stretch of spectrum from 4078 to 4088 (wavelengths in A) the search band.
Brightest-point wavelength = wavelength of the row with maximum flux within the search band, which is 4078.5 A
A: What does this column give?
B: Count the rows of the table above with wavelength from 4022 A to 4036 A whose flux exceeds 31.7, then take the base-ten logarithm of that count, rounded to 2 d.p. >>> 0.48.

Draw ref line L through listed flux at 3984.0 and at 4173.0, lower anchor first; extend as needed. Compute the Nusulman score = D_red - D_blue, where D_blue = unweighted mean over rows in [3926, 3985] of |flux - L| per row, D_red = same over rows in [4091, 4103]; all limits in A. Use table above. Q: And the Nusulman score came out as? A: 1.2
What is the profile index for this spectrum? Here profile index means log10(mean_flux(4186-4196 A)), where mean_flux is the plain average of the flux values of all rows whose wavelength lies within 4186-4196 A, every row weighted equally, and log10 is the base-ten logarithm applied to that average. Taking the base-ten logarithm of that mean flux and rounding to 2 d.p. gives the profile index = 1.49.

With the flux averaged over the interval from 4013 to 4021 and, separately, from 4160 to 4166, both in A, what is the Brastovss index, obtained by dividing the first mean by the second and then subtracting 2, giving -0.97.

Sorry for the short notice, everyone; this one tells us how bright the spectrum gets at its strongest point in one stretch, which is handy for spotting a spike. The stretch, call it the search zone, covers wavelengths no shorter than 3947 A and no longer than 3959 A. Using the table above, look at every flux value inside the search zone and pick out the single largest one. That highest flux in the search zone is 34.4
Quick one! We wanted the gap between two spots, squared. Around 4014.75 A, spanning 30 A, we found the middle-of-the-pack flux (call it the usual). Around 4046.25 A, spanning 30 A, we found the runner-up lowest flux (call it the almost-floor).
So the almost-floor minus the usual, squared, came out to 28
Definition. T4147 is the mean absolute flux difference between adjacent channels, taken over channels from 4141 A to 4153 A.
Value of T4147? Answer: 1.1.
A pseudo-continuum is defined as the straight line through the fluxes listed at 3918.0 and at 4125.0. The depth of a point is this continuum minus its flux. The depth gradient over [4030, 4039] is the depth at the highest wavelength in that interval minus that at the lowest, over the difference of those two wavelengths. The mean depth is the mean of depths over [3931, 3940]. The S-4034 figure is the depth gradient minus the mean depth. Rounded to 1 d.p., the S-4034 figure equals 3.2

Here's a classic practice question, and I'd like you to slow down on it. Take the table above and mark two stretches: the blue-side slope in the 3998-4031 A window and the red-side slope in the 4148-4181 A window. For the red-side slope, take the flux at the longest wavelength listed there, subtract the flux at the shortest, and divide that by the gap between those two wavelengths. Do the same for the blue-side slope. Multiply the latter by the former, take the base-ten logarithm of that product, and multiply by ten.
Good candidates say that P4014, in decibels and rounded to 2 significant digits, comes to -29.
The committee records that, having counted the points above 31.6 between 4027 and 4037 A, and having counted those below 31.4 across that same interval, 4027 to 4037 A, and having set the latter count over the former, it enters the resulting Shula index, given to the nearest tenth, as 2.5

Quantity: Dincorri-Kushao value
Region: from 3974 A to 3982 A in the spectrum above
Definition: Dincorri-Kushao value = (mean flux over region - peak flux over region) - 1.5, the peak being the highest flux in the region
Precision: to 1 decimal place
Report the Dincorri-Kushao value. -3.1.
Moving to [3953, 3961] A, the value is -3.1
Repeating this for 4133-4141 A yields -5.8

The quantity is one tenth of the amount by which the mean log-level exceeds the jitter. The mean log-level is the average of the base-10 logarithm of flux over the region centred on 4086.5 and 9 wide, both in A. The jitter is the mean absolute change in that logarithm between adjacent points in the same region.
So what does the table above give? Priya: 0.143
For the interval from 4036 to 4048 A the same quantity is 0.141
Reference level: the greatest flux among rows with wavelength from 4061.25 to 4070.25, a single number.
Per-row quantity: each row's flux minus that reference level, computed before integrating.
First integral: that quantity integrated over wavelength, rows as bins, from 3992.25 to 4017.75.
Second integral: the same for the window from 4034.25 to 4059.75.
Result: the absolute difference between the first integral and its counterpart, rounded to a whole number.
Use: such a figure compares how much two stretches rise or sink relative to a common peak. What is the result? 49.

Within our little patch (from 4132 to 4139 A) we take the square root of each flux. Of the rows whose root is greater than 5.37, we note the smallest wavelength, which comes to 4132.5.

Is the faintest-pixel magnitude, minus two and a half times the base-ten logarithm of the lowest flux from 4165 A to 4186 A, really -3.59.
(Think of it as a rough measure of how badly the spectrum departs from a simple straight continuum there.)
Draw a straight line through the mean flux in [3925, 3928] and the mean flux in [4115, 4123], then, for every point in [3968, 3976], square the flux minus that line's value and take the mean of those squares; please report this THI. 2.4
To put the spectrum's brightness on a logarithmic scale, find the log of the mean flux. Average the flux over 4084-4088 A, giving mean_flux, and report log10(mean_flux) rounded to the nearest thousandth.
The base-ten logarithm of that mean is 1.460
